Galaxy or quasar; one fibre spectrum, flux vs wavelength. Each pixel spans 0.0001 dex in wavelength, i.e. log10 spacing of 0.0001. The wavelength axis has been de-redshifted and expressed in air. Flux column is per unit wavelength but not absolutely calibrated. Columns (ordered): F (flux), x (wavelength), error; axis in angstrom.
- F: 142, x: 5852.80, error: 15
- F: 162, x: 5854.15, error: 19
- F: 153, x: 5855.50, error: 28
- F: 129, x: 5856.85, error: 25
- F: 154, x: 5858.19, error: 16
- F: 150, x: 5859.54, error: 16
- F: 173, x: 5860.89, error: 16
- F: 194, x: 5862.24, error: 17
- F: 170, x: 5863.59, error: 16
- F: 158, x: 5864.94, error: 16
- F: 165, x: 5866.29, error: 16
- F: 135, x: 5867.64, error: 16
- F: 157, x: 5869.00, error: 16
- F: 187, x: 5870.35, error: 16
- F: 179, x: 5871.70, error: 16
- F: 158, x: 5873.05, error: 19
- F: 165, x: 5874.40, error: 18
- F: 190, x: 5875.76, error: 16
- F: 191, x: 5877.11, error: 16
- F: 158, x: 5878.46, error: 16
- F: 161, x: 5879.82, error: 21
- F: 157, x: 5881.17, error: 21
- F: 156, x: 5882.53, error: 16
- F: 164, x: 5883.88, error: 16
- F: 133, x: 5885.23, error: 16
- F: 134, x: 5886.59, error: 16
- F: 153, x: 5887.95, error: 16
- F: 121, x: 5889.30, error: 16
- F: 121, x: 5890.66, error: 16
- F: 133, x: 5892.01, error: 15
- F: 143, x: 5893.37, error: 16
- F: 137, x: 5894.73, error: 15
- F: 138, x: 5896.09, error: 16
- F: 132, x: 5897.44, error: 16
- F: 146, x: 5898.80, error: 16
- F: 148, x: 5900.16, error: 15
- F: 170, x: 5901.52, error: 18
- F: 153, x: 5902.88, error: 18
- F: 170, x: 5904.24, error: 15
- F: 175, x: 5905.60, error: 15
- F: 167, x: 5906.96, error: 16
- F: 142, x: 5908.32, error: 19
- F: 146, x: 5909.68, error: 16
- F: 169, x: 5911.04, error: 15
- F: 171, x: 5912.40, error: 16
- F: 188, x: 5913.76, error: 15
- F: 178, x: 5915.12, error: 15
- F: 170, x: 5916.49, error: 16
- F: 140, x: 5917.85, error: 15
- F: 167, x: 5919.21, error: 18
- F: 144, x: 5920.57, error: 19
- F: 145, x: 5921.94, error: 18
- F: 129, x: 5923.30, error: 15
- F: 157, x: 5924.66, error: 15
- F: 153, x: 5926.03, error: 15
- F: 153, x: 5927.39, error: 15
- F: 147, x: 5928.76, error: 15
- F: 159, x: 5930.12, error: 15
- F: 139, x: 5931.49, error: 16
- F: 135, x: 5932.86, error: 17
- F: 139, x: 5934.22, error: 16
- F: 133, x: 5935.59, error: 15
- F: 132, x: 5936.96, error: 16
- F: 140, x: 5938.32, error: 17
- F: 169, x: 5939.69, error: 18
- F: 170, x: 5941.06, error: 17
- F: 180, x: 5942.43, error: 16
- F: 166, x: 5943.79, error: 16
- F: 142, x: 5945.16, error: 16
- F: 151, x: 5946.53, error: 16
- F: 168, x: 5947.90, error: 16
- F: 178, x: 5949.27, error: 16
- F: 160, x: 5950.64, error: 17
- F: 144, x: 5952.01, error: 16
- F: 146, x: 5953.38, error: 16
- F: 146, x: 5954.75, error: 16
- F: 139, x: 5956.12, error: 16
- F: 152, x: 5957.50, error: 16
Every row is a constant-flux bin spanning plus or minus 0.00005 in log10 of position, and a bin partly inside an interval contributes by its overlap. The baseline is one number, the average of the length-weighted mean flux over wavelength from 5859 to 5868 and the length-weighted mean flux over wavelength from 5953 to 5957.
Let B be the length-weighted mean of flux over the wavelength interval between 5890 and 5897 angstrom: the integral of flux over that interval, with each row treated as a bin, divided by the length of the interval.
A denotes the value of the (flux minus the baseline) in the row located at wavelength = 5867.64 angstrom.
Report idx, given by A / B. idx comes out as -0.14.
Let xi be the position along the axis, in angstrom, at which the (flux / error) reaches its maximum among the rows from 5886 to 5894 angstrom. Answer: 5887.95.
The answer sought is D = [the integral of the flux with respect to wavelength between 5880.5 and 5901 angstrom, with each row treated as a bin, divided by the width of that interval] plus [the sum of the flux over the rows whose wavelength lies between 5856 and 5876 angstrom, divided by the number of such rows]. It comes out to 306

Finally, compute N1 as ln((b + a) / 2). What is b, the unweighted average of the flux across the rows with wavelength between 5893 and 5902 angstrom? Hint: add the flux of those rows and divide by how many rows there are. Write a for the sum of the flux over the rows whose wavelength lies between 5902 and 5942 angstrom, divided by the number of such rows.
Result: 5.008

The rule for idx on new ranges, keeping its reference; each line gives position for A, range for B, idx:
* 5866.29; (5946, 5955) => 0.07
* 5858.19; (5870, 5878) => 0.00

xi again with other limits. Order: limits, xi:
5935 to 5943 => 5942.43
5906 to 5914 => 5913.76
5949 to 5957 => 5949.27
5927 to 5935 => 5930.12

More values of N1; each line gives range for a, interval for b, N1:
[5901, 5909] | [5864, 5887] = 5.089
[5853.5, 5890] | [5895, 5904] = 5.035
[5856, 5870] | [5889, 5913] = 5.035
